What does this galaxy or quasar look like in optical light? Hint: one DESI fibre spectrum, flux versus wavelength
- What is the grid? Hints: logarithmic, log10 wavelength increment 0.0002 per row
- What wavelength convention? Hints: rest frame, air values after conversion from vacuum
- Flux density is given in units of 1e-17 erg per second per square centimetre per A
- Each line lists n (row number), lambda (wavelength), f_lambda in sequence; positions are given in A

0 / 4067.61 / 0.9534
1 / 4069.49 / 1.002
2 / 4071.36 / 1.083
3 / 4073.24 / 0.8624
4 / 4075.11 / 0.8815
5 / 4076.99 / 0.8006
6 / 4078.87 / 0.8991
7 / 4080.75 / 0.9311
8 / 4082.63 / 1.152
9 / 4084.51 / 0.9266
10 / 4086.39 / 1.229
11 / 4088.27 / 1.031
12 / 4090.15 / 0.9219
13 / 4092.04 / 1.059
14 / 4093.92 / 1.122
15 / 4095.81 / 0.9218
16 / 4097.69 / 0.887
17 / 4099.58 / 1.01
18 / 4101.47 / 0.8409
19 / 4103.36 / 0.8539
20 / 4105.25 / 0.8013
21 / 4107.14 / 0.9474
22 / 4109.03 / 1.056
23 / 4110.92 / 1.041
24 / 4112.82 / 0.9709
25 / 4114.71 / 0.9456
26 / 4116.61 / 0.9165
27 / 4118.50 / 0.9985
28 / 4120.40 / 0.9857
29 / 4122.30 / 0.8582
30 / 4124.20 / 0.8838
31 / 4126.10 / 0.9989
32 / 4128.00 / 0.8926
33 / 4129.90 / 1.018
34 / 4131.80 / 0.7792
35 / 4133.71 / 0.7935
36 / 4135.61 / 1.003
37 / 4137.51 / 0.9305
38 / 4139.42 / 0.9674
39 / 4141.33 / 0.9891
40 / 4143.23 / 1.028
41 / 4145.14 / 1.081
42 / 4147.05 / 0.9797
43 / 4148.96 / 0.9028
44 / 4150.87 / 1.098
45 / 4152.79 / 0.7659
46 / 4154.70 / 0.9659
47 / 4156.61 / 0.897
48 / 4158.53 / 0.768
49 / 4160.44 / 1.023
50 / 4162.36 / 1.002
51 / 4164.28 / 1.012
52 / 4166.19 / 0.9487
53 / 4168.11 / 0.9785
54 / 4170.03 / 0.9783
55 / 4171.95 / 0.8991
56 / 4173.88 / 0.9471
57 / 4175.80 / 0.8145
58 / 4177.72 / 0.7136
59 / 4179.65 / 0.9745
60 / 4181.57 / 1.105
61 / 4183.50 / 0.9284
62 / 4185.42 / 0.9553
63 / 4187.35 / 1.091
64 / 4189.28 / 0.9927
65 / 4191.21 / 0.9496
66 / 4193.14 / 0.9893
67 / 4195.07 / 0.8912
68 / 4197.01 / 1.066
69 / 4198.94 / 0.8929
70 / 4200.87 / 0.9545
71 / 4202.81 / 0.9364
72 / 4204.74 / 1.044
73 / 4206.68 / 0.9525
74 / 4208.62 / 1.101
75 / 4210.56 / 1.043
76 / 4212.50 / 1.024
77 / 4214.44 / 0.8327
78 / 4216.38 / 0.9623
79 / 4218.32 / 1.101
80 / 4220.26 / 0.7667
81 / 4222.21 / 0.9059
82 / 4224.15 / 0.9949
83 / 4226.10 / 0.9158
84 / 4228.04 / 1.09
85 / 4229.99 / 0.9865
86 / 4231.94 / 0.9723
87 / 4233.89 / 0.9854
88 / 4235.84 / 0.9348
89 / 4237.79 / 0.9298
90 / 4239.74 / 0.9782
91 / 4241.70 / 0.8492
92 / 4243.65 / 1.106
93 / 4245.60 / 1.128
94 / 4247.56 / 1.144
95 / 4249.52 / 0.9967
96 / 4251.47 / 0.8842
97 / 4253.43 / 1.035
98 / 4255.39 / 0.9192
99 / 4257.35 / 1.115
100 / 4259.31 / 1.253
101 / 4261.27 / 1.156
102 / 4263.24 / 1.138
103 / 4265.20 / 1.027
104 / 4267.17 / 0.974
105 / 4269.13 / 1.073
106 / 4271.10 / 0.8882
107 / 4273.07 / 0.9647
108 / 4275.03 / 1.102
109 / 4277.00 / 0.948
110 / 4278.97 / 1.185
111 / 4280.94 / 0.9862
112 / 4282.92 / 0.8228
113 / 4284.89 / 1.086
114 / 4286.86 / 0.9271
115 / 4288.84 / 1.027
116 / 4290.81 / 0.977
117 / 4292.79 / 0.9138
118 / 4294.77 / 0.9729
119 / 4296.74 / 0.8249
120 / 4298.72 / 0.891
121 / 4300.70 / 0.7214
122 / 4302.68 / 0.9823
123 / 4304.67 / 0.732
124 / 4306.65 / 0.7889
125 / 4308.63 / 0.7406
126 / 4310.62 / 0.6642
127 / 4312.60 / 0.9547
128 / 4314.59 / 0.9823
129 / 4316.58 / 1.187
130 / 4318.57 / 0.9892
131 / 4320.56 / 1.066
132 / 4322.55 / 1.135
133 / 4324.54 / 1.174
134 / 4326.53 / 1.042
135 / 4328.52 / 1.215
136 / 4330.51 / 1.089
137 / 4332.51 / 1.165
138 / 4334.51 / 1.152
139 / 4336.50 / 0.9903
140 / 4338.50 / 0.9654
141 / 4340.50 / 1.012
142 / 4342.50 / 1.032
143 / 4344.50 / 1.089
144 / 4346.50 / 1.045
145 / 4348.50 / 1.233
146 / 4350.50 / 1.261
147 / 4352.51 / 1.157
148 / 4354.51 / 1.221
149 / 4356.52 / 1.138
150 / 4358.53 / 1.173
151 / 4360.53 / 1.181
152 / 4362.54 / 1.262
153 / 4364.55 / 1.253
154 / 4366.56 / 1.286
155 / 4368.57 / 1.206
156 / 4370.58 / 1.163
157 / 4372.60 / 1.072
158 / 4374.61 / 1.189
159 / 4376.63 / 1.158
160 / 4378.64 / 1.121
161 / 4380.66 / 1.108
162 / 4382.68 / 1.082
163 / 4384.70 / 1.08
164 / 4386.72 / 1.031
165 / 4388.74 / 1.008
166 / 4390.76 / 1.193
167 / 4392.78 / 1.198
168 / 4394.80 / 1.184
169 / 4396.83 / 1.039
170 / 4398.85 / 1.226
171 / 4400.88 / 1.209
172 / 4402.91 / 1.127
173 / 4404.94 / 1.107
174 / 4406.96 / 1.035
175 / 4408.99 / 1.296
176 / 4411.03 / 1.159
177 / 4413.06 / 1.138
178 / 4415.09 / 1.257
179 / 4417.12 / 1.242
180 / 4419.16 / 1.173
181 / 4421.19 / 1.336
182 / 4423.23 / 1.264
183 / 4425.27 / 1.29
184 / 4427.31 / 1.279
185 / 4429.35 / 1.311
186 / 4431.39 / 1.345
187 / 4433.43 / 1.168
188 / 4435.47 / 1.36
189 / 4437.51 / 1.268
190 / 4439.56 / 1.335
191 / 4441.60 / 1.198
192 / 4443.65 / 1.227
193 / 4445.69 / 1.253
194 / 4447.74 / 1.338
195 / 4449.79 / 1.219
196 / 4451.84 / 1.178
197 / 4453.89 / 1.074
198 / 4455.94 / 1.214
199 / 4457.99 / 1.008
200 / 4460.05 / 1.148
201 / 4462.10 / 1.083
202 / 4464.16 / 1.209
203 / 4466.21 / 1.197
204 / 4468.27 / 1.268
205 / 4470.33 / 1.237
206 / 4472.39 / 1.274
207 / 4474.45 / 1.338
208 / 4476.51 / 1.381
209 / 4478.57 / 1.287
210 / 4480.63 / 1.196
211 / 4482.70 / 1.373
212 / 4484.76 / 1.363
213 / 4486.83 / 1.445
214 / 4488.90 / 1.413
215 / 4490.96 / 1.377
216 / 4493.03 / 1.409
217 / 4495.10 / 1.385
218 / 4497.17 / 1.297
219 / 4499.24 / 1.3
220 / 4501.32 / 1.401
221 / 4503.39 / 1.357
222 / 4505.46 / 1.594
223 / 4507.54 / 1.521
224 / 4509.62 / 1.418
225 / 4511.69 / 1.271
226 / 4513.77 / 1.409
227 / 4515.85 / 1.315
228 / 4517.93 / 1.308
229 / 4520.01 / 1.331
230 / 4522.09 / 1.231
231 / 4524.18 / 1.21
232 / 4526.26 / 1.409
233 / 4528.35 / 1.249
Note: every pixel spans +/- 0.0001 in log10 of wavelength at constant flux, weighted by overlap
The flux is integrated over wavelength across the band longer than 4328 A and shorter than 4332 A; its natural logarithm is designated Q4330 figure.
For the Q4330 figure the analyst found 1.52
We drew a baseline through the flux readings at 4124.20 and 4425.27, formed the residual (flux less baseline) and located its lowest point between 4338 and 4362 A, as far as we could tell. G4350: 4338.50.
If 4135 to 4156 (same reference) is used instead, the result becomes 4152.79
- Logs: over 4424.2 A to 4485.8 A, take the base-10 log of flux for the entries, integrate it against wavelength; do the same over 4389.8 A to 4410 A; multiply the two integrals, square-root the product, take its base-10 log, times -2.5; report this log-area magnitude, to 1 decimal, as -1.1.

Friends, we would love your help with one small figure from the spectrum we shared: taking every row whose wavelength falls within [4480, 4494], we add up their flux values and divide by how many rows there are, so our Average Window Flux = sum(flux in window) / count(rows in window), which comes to 1.37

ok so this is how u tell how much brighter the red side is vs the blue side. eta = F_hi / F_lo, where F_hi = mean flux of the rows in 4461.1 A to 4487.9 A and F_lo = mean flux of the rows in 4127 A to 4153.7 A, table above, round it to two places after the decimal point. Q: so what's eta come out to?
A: 1.36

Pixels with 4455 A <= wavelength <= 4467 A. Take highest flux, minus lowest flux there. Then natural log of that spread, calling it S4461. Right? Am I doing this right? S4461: -1.58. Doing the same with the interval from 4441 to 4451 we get -1.97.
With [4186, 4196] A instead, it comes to -1.61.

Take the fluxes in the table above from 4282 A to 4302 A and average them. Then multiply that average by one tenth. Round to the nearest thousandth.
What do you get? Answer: 0.092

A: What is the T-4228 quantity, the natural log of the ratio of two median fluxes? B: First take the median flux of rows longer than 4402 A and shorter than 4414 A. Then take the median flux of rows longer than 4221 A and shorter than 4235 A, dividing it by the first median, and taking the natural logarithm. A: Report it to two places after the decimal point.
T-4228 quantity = -0.14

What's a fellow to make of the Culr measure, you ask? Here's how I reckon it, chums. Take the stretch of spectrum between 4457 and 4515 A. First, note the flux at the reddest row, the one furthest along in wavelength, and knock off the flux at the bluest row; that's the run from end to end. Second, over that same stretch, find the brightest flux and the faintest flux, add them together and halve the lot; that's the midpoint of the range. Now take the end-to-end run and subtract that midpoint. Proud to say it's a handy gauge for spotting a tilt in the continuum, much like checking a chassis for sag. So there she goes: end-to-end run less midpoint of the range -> -0.90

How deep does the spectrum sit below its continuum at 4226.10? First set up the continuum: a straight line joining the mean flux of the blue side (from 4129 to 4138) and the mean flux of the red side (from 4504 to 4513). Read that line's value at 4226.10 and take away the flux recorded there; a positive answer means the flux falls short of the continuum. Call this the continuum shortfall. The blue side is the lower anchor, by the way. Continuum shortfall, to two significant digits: 0.12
